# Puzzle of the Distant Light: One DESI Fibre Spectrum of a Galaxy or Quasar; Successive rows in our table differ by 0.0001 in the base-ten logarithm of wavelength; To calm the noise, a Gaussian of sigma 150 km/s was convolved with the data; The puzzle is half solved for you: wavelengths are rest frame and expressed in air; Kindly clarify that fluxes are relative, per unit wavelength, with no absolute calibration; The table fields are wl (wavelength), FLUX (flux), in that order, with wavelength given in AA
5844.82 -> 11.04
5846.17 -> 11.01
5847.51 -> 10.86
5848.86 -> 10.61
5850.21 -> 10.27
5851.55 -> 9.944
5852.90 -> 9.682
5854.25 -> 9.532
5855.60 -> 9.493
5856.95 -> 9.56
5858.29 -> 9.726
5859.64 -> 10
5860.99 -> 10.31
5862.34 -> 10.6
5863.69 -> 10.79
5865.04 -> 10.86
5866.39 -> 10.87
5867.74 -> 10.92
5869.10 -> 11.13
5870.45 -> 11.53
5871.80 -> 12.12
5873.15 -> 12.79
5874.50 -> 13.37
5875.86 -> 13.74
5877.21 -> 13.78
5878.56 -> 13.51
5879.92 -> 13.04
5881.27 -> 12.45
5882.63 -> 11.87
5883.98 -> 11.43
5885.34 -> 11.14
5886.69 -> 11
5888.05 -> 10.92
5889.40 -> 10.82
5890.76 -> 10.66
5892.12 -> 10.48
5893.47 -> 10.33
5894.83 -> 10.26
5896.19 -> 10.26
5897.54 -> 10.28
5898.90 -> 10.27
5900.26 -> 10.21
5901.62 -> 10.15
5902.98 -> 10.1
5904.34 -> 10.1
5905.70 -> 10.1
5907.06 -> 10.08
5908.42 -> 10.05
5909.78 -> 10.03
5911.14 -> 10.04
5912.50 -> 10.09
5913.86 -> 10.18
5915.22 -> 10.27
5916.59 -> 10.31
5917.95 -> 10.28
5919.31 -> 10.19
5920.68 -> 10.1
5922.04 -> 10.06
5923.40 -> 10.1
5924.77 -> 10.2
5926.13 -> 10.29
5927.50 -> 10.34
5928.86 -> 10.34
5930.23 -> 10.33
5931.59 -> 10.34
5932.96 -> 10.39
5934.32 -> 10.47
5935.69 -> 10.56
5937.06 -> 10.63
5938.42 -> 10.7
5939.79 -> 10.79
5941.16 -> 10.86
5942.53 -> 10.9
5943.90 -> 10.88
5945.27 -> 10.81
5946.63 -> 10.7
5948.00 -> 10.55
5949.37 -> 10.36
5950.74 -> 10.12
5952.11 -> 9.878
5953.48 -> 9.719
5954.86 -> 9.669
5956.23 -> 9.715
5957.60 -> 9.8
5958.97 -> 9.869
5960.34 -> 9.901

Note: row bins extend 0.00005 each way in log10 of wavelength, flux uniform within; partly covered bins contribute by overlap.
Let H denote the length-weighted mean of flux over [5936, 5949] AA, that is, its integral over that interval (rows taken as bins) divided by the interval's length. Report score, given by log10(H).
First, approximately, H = 10.7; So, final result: 1.03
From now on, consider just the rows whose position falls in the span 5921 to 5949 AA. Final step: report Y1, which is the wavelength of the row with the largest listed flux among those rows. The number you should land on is 5942.53 AA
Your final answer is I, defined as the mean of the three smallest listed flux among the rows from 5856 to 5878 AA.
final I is 9.8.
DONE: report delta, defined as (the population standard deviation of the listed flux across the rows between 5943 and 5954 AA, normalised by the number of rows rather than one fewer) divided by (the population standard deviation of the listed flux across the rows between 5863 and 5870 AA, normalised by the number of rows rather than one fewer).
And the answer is 3.5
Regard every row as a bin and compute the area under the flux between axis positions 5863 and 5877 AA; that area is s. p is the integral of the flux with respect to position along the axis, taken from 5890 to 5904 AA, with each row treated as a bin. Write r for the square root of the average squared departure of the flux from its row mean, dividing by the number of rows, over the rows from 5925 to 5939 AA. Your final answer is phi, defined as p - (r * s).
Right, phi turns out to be 121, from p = 144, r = 0.14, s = 166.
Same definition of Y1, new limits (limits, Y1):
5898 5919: 5916.59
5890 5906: 5890.76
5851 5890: 5877.21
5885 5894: 5885.34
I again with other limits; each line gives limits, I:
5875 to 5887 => 11.2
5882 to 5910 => 10.1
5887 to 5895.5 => 10.4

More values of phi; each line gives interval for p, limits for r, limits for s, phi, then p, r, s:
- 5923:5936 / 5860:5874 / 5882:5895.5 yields 29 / 134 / 0.71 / 147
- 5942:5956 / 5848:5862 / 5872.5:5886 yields 82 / 145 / 0.36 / 172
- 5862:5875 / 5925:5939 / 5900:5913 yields 132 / 149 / 0.14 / 131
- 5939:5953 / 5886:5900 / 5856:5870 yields 107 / 148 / 0.28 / 147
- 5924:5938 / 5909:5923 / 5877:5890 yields 130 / 146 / 0.10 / 155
